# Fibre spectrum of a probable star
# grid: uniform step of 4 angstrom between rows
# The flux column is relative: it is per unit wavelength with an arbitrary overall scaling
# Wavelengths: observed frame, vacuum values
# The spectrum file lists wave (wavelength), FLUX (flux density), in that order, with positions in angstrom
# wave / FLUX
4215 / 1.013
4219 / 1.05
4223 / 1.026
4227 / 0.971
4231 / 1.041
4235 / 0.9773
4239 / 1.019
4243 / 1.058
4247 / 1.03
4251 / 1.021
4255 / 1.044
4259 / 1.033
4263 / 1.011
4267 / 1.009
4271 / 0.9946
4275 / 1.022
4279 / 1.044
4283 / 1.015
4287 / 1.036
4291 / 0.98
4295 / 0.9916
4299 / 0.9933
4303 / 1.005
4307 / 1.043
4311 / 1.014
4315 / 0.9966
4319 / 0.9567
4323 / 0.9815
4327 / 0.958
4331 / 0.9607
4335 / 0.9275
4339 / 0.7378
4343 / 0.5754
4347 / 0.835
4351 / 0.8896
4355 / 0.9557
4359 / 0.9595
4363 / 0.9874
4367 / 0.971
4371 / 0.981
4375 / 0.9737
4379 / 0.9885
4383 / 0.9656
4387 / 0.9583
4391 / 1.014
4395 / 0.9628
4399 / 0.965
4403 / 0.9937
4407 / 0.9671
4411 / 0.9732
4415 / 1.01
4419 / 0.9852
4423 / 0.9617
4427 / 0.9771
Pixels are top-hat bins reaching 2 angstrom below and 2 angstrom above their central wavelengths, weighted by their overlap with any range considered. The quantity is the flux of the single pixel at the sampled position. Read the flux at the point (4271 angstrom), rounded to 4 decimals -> 0.9946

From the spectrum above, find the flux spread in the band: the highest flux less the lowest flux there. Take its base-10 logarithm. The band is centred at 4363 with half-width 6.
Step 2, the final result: -1.6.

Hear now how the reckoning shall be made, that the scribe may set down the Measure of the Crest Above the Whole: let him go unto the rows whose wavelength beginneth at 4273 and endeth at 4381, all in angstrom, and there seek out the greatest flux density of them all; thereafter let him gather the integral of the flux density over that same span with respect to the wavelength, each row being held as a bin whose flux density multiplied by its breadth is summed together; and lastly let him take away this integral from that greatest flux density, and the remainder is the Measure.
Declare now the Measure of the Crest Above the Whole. -102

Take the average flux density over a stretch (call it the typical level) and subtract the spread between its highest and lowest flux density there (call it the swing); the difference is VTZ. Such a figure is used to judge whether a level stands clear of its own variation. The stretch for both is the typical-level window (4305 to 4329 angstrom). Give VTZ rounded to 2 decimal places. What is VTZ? 0.91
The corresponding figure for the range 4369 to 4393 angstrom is 0.92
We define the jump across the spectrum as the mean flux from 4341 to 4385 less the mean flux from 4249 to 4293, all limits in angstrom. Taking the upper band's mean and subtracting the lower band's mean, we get -0.10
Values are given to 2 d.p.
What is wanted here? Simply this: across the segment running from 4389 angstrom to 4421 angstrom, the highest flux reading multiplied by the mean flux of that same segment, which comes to 1.00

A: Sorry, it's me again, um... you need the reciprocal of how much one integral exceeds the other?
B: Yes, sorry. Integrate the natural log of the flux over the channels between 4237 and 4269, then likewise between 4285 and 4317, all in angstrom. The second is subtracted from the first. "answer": 1.5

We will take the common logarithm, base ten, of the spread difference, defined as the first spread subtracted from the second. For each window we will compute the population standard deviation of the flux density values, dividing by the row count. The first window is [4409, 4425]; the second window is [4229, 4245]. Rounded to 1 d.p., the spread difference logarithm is -1.9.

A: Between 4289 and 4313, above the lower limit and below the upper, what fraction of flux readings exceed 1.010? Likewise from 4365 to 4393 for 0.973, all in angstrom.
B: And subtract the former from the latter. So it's 0.24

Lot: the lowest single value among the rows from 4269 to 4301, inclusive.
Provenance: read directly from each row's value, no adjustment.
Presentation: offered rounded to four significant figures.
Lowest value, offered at 0.9800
